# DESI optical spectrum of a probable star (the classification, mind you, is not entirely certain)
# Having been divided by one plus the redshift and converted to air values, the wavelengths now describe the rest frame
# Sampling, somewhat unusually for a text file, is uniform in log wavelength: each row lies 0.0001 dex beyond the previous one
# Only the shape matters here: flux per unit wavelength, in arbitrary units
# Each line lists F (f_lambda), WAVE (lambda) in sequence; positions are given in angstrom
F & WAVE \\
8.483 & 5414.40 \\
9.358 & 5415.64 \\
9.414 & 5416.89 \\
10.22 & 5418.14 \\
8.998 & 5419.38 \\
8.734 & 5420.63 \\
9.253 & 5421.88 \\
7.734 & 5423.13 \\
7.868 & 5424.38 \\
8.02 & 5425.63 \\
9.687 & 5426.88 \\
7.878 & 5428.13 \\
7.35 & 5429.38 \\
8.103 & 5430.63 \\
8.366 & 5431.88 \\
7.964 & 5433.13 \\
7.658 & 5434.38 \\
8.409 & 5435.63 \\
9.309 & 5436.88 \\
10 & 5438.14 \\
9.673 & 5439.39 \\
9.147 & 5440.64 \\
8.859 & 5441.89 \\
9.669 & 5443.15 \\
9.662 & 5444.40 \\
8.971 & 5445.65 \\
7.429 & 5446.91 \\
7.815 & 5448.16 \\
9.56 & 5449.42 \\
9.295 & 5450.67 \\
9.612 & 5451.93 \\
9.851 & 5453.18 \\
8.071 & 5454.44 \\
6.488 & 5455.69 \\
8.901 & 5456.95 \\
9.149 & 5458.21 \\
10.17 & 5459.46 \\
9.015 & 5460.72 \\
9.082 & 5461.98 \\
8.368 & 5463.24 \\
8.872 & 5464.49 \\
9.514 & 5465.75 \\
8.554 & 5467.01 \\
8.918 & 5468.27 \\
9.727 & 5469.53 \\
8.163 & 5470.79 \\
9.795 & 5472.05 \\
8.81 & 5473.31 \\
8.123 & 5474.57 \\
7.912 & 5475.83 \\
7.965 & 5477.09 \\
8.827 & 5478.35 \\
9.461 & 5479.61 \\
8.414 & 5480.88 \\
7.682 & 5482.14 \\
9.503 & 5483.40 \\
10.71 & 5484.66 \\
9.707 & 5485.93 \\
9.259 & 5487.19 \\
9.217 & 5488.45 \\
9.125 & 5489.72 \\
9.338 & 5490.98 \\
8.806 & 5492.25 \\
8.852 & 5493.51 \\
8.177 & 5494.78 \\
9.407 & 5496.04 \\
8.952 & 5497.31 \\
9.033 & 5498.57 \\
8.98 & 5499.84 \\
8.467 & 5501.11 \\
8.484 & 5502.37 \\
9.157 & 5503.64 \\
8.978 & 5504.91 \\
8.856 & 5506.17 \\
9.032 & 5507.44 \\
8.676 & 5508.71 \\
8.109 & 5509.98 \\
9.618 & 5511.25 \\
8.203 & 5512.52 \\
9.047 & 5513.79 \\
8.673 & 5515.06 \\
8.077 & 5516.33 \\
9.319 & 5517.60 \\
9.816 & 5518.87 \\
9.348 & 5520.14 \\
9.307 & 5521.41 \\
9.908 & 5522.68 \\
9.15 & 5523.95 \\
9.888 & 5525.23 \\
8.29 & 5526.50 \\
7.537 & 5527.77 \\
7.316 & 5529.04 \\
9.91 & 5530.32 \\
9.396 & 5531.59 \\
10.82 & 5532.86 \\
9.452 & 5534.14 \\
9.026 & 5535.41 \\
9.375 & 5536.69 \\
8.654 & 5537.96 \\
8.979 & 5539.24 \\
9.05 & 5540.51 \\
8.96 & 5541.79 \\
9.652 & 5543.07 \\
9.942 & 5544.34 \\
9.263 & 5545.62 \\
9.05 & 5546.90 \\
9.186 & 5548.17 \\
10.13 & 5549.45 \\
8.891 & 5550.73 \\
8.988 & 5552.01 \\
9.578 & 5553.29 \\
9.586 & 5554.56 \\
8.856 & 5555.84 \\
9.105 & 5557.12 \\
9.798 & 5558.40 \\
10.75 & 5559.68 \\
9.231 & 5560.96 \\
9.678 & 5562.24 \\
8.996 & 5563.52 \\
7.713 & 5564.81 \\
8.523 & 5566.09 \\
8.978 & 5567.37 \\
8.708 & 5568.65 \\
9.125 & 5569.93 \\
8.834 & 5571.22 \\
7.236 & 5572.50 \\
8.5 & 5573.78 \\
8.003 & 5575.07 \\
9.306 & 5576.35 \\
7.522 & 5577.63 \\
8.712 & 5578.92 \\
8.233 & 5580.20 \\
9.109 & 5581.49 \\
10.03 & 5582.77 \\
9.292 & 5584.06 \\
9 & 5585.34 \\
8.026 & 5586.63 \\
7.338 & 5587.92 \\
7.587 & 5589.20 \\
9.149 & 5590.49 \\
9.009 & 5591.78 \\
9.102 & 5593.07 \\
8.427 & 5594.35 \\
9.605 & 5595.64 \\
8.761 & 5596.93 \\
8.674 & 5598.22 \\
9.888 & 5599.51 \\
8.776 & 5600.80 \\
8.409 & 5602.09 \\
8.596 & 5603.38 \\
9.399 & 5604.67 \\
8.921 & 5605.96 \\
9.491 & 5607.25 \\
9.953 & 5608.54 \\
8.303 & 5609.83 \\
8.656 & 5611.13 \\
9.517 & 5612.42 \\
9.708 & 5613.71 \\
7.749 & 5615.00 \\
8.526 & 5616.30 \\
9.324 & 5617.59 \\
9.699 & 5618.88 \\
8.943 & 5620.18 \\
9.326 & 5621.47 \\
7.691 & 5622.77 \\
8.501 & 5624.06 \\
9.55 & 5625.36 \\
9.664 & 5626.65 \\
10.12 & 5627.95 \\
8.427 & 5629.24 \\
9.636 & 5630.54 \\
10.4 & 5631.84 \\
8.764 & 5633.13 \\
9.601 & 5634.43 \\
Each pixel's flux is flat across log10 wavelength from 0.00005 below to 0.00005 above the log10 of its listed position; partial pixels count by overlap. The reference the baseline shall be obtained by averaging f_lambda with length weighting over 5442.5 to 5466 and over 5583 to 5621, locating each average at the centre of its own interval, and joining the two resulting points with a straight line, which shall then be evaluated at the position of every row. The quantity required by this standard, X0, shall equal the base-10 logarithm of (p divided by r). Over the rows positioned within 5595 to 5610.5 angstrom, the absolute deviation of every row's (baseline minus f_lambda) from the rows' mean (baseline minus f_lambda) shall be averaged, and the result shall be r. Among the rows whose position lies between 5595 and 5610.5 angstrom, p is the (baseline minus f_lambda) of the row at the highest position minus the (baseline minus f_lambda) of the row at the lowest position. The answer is 0.41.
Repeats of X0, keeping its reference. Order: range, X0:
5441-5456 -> 0.43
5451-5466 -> -0.83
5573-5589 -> 0.25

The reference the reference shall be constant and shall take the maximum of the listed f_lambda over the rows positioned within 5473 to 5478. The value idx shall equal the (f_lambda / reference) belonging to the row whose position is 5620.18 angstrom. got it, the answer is 1.02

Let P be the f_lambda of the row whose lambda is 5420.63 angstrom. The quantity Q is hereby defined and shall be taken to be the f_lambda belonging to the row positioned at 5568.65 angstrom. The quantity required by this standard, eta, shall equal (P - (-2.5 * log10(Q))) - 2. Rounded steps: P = 8.734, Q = 8.708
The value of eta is 9.08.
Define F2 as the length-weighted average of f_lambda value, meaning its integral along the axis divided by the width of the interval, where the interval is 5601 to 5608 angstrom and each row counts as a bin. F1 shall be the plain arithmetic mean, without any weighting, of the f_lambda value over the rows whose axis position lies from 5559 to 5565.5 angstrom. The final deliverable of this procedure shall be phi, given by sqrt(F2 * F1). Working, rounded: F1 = 9.3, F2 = 8.97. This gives 9.12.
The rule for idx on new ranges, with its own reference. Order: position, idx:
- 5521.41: 1.06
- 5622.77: 0.87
